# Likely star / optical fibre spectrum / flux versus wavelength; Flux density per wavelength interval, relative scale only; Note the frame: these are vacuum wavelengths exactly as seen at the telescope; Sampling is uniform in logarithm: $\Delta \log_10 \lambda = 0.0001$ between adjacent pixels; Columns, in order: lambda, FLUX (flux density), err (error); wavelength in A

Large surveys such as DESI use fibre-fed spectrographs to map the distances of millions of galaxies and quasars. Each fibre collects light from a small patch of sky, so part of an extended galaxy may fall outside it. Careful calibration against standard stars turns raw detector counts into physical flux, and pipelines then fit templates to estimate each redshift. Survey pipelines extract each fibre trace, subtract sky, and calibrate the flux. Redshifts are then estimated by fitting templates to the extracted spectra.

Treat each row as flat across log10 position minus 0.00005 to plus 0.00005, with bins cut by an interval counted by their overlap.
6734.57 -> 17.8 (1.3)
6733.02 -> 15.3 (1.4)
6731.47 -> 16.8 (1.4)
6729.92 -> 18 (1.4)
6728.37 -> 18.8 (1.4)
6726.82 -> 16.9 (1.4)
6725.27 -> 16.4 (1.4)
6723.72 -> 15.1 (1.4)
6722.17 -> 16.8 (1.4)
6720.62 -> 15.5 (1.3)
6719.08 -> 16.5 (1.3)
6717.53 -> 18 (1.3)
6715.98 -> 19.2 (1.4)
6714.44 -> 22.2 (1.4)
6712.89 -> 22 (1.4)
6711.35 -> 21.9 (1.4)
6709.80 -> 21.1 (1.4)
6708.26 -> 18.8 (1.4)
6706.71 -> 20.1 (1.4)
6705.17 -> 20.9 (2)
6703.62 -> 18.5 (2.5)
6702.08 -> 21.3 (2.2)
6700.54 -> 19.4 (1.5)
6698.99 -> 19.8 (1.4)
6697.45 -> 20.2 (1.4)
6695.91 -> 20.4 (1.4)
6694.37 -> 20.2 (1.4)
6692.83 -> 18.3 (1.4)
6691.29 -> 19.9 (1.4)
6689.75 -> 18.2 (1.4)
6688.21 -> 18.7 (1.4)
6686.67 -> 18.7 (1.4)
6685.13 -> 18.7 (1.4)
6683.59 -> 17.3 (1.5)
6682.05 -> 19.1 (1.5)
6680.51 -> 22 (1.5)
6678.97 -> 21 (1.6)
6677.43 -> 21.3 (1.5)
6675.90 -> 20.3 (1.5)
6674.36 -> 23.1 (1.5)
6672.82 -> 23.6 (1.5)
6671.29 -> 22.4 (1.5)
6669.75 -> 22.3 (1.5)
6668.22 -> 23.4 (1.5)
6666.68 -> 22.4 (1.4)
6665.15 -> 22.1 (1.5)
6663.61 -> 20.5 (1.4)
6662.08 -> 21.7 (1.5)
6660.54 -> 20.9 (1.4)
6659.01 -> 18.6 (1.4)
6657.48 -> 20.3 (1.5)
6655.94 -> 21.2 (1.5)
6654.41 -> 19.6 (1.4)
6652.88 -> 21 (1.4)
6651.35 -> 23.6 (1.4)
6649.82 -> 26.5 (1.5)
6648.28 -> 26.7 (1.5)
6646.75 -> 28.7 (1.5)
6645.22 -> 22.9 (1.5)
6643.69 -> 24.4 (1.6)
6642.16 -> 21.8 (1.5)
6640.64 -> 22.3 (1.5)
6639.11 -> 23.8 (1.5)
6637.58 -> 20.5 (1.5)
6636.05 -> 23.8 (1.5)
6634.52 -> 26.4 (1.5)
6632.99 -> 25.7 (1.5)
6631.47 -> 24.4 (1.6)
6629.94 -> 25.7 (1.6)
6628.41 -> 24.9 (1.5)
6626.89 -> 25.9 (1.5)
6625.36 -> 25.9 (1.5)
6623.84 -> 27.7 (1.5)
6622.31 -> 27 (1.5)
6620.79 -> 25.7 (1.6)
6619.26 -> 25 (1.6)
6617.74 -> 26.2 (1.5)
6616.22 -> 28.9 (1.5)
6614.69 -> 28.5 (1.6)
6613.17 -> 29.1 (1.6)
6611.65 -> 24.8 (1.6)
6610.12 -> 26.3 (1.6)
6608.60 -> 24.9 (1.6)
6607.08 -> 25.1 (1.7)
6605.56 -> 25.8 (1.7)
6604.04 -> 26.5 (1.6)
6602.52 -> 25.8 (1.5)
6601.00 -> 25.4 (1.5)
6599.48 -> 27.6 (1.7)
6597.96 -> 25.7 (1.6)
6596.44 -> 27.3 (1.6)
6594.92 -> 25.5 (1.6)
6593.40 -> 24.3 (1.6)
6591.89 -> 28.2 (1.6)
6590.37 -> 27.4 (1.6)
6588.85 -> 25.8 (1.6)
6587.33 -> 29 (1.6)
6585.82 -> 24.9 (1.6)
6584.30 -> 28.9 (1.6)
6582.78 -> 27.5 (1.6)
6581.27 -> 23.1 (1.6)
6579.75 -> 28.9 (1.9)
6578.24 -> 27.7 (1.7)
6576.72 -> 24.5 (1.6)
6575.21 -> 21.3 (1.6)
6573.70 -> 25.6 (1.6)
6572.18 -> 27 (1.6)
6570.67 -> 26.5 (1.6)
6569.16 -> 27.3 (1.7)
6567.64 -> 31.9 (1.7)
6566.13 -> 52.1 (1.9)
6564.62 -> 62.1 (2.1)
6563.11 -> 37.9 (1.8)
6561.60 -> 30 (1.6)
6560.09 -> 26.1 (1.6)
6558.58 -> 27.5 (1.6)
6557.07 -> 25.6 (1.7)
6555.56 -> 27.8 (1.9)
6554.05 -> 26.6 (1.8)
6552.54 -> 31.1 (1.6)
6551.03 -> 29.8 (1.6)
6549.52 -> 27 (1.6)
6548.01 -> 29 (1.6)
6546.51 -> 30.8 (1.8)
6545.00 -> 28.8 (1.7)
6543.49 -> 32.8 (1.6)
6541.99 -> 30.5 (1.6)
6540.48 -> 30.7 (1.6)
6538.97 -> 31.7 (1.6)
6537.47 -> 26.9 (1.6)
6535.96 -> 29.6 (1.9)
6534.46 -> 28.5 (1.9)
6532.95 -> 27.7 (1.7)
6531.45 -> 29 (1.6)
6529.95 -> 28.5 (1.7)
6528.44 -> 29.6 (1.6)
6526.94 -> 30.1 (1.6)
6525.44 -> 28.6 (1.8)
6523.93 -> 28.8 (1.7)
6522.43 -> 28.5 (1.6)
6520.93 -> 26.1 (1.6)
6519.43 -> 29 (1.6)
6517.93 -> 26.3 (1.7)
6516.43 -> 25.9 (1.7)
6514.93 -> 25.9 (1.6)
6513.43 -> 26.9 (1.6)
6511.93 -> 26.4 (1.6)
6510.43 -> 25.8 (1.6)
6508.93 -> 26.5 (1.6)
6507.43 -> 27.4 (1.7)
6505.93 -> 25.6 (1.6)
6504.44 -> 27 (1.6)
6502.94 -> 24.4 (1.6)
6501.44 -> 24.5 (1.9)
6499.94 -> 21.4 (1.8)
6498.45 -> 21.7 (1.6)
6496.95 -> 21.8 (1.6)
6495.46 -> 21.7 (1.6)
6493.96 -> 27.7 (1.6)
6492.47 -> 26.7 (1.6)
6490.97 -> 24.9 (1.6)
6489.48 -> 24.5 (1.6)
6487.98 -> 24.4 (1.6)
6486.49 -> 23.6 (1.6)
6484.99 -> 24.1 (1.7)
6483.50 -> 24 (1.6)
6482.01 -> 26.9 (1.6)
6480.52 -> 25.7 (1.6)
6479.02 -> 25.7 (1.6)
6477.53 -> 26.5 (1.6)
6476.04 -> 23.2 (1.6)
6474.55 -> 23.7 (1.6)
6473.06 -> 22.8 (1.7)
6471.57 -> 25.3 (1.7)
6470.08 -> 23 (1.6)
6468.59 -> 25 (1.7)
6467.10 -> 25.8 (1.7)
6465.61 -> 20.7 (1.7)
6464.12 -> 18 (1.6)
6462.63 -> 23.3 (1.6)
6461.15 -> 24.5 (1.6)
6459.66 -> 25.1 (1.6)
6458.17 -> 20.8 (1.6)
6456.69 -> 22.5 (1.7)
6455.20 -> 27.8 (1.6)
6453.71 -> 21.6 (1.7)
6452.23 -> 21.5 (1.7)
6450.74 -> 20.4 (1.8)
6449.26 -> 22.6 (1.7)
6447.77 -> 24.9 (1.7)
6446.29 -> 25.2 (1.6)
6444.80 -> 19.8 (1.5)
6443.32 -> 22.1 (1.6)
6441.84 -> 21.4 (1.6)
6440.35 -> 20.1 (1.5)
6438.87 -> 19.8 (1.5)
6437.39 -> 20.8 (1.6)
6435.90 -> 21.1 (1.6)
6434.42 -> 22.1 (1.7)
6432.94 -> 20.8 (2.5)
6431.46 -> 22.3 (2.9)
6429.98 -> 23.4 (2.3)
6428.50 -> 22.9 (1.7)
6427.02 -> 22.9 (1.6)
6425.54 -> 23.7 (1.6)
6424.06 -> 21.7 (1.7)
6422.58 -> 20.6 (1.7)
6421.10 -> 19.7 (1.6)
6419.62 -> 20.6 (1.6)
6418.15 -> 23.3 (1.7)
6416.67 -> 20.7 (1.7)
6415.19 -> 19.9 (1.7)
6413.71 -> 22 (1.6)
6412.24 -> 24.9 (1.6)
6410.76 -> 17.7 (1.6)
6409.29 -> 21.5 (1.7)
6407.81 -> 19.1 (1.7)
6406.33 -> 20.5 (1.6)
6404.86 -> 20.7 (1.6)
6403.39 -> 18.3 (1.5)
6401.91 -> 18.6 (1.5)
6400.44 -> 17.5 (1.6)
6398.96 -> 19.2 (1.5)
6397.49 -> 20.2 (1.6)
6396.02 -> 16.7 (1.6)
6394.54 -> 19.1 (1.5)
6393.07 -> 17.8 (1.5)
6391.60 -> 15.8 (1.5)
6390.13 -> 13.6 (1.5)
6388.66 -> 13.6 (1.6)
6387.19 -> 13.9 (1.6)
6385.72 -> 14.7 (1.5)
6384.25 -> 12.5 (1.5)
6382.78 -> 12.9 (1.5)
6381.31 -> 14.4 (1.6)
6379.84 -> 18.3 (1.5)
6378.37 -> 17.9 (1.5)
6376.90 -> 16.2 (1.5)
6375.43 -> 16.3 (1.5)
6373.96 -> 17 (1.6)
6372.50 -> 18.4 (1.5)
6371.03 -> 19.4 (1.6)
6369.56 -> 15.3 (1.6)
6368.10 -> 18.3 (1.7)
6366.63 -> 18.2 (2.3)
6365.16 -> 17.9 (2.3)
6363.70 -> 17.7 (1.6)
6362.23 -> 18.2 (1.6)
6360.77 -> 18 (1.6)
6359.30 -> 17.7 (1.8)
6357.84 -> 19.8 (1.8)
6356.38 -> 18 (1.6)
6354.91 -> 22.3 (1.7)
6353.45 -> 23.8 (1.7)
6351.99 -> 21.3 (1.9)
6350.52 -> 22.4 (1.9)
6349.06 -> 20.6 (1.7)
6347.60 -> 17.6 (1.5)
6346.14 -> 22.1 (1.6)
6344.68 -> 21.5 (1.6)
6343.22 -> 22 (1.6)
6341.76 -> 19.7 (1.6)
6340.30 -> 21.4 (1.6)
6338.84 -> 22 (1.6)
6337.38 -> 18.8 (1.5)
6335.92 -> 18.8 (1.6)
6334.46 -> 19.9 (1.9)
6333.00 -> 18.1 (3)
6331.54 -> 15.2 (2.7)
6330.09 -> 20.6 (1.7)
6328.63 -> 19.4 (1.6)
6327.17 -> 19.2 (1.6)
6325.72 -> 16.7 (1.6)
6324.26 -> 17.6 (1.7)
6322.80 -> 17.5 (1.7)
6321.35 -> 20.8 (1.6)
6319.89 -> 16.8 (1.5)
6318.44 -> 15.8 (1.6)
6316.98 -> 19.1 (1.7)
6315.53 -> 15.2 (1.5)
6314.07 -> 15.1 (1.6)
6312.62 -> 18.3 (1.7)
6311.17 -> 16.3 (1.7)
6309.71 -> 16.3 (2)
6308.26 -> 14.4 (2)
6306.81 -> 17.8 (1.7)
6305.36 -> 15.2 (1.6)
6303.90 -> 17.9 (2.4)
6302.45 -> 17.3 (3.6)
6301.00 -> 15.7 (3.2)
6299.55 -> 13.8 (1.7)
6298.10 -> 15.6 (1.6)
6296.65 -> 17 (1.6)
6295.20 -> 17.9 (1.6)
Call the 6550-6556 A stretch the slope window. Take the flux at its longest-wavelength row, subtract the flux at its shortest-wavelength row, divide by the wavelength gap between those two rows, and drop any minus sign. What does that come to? 0.44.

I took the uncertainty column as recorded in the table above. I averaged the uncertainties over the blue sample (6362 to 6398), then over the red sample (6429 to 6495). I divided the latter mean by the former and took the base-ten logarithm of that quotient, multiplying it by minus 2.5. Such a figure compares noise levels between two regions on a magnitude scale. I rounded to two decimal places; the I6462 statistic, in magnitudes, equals -0.05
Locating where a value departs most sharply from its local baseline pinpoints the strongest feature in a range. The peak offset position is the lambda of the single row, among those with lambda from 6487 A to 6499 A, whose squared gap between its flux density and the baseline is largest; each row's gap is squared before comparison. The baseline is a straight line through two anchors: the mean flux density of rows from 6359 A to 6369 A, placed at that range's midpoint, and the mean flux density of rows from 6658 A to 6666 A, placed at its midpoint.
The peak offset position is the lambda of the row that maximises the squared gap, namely 6493.96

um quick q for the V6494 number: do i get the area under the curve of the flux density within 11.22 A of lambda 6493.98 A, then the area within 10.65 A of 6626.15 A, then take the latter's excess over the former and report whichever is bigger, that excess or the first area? 542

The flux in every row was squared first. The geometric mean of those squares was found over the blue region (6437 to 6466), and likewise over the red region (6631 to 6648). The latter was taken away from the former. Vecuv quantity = -89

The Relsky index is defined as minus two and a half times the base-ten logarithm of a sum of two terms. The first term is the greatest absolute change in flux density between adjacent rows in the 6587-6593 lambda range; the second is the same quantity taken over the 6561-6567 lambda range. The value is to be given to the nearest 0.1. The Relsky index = -3.6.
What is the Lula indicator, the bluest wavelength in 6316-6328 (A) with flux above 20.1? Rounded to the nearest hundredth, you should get 6321.35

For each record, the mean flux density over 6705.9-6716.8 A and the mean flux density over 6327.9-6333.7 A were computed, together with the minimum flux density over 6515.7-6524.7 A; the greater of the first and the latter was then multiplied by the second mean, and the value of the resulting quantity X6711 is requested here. 475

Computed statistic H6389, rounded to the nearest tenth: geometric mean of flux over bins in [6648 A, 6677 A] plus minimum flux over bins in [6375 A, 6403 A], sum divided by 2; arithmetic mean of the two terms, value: 17.3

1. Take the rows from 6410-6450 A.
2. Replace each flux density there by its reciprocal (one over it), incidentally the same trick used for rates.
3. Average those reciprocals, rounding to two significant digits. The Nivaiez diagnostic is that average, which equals 0.046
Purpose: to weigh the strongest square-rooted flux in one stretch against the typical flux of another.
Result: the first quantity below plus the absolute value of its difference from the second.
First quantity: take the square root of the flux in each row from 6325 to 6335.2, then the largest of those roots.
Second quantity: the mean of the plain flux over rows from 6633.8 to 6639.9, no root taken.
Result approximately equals 23.6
